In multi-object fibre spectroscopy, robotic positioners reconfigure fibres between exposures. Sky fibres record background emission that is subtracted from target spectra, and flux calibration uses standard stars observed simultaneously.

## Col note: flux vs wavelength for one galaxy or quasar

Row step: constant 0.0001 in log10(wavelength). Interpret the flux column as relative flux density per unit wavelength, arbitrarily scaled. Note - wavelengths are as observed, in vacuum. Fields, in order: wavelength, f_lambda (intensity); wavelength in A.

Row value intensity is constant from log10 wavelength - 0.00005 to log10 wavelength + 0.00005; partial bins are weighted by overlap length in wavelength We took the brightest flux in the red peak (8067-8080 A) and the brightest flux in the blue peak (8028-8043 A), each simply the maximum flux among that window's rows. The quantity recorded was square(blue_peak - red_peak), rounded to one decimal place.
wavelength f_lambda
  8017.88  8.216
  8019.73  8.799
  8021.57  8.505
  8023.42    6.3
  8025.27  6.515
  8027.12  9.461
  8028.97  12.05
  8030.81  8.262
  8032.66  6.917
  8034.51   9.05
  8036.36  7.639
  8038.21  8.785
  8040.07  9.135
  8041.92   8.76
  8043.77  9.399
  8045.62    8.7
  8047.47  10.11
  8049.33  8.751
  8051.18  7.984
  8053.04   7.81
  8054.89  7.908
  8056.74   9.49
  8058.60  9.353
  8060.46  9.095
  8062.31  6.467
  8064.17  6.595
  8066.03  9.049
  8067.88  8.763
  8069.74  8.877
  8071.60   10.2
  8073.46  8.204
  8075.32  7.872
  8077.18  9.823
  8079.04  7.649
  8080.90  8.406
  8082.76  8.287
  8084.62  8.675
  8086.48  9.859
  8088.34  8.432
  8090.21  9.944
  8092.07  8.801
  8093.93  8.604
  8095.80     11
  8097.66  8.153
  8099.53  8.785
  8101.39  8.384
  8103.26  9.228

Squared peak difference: 3.4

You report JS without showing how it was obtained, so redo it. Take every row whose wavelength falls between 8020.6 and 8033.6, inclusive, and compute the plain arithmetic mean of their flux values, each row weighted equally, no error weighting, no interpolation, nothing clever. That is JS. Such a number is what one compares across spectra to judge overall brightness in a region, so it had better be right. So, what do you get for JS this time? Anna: 8.3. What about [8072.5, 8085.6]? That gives 8.4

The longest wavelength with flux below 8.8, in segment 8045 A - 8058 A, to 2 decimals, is 8054.89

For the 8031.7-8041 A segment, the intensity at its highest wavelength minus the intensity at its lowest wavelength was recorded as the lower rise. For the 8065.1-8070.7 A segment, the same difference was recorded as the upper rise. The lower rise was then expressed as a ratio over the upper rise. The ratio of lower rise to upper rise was -13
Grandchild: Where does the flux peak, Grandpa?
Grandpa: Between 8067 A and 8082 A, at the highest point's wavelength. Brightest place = 8071.60 A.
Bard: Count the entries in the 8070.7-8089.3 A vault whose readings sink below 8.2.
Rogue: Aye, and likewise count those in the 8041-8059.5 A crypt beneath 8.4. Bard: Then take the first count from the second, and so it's 1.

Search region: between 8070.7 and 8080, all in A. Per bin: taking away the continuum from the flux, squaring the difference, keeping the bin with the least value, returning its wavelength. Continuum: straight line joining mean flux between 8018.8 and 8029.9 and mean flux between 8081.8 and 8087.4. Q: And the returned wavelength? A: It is 8073.46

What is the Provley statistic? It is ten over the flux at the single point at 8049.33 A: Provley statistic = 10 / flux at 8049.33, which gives 1.143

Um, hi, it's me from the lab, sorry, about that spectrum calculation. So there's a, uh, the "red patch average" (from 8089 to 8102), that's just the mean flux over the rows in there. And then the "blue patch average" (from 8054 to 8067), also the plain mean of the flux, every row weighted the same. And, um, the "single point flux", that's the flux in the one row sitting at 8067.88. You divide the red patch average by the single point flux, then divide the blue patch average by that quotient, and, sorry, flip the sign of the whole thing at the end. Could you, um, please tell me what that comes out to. -8.0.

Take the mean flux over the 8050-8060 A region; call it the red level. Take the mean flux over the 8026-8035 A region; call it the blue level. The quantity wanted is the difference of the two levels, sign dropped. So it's 0.6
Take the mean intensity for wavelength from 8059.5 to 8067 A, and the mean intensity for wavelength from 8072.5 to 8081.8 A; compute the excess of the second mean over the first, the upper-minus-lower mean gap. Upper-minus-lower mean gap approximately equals 0.6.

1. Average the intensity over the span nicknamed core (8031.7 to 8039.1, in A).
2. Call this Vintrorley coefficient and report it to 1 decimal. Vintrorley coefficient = 8.1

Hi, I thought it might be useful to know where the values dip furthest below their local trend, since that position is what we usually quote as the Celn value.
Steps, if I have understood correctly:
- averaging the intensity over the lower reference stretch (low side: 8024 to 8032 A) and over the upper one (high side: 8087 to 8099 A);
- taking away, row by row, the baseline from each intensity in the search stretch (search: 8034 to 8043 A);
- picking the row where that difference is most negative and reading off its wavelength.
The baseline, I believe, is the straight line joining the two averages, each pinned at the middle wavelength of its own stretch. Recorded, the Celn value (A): 8036.36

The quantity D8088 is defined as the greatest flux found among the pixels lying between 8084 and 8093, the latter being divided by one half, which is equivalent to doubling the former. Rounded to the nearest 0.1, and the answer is 19.9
